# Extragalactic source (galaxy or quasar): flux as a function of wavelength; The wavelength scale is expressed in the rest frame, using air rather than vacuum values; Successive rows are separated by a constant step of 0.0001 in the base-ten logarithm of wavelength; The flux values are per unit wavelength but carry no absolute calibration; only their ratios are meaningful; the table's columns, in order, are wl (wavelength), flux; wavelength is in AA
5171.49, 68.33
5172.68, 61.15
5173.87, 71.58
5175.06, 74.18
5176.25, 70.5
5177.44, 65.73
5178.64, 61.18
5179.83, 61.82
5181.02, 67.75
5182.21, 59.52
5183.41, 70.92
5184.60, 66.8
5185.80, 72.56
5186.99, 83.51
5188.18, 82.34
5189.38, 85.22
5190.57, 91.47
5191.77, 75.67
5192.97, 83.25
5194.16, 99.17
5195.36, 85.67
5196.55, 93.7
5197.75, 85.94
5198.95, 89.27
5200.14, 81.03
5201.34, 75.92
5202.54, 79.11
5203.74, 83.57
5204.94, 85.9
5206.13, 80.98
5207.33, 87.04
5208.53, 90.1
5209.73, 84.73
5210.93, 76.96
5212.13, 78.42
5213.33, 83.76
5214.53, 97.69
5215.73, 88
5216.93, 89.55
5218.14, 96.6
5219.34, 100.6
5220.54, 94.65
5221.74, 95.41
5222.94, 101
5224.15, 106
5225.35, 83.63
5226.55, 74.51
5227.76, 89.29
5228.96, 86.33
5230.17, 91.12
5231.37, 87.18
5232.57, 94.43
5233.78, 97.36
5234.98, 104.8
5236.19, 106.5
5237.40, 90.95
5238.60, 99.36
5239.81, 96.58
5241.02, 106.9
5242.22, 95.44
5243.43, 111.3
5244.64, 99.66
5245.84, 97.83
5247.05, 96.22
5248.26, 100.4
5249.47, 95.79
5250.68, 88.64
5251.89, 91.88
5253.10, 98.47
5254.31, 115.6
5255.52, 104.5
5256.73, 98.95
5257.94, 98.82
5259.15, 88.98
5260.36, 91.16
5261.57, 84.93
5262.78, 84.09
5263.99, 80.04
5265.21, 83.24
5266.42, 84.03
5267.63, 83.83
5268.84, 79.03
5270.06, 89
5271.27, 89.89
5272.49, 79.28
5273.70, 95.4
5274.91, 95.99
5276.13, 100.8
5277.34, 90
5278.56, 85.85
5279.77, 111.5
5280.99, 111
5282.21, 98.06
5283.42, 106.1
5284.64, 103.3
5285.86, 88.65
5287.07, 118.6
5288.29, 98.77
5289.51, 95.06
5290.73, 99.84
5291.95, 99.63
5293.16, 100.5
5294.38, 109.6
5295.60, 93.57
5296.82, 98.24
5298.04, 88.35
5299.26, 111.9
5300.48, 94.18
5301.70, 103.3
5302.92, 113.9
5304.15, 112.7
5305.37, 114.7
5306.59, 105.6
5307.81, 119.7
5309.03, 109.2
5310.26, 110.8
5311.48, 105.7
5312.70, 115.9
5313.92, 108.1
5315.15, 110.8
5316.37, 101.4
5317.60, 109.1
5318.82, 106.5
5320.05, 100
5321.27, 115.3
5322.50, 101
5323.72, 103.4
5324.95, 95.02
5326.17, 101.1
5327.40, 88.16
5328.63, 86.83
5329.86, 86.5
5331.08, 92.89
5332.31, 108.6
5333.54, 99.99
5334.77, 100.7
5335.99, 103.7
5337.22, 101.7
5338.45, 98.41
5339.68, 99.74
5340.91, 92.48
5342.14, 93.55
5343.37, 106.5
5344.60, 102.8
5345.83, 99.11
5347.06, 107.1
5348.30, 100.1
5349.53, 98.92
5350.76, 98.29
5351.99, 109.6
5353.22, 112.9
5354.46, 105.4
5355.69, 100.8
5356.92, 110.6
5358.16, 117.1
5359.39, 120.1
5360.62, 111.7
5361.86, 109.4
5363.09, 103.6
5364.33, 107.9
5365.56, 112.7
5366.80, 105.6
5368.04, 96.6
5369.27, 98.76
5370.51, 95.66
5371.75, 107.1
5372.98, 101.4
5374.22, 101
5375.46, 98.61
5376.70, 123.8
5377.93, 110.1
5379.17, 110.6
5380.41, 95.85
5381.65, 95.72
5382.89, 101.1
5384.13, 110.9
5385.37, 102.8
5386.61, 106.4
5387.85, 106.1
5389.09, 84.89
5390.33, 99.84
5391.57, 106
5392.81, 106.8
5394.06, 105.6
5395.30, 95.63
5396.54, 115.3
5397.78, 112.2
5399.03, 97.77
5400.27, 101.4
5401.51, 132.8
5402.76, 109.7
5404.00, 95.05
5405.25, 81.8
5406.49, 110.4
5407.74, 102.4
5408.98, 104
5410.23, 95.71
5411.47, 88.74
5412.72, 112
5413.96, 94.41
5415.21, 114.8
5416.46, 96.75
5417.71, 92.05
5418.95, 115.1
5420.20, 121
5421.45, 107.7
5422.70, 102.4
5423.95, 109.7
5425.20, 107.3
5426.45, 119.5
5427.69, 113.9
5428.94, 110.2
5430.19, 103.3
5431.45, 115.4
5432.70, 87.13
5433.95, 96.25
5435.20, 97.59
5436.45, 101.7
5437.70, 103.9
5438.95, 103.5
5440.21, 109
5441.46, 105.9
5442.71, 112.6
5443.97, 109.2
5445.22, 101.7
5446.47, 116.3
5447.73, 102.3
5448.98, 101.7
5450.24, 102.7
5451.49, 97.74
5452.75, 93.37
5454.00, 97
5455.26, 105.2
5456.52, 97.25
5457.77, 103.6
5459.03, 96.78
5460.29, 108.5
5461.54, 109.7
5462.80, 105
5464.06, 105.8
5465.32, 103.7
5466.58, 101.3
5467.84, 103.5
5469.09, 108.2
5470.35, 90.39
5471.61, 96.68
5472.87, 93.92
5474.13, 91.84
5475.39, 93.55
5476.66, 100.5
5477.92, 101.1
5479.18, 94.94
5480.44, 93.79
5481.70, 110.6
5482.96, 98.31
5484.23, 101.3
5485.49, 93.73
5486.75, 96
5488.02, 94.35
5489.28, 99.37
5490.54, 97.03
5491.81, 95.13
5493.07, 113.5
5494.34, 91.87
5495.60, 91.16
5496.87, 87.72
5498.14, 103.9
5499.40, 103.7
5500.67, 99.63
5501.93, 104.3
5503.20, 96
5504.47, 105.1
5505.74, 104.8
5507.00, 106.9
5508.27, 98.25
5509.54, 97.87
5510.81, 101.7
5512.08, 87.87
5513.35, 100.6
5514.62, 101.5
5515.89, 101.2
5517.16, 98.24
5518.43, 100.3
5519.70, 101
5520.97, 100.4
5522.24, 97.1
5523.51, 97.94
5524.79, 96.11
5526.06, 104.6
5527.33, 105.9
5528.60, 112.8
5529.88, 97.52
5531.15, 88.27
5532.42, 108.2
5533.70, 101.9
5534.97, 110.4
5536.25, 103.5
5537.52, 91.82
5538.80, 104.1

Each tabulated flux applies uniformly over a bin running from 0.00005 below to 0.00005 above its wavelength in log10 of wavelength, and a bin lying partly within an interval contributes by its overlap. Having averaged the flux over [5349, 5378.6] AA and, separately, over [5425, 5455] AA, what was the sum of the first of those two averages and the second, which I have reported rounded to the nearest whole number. 211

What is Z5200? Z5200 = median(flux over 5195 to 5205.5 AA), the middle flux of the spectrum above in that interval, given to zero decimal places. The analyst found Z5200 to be 86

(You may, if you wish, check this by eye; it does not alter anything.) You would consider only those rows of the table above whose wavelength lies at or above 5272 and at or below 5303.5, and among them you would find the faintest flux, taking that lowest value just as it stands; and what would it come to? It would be 79.28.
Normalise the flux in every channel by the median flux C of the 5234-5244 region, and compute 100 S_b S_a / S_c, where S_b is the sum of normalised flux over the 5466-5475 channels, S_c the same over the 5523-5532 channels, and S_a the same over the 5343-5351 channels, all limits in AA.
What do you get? 681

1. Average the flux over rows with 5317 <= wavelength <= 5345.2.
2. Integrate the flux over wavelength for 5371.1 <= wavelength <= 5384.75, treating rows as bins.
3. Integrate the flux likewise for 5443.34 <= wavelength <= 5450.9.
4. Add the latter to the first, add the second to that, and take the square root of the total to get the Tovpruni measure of 48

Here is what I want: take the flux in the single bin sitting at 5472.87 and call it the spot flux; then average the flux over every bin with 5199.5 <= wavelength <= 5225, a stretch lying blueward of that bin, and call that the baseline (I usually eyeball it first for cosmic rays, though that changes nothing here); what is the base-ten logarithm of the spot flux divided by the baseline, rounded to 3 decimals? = 0.026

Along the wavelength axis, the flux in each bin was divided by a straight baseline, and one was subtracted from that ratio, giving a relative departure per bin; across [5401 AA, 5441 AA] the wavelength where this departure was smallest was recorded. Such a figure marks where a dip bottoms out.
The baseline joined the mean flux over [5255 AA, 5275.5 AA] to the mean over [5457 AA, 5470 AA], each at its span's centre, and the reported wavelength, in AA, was 5405.25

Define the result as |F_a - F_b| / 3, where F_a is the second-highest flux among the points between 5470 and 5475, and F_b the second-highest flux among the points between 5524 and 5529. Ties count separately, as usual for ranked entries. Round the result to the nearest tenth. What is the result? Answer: 4.0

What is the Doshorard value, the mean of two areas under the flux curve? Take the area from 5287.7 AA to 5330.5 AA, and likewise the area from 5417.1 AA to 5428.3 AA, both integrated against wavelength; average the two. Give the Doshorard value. 2826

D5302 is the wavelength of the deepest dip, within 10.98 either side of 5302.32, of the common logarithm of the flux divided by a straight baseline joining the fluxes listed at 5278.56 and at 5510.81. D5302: 5298.04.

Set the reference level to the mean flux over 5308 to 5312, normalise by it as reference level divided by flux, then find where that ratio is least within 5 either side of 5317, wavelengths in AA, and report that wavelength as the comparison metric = 5312.70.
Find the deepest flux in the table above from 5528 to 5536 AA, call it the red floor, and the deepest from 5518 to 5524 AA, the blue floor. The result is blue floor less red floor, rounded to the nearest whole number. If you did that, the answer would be 9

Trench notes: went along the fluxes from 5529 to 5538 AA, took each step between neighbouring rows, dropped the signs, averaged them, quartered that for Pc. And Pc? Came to 2.61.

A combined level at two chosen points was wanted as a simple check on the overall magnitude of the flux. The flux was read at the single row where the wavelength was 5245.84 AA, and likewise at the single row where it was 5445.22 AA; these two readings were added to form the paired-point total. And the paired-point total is 200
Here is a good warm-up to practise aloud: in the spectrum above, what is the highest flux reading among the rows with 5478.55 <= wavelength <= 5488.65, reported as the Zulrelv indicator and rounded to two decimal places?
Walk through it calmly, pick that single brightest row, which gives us 110.60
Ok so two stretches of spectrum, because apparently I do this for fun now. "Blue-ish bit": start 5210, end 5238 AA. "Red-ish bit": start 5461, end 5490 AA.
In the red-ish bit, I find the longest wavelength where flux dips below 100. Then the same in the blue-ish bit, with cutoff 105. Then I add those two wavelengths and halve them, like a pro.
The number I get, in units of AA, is 5363.3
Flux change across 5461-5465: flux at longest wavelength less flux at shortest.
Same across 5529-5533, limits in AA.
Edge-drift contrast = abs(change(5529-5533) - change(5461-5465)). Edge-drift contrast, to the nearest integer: 15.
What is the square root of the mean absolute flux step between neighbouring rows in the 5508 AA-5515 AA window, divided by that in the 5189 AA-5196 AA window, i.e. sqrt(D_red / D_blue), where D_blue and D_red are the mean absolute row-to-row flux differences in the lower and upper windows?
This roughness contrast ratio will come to 0.73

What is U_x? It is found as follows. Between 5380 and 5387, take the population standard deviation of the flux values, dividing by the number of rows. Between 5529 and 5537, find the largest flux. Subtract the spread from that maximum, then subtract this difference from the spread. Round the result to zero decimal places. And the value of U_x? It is -100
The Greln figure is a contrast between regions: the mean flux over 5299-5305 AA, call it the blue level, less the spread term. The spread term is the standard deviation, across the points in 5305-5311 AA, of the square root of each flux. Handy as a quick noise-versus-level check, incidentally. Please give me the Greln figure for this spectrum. 107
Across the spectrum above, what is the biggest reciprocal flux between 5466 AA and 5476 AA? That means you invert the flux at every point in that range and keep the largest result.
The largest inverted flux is 0.0111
